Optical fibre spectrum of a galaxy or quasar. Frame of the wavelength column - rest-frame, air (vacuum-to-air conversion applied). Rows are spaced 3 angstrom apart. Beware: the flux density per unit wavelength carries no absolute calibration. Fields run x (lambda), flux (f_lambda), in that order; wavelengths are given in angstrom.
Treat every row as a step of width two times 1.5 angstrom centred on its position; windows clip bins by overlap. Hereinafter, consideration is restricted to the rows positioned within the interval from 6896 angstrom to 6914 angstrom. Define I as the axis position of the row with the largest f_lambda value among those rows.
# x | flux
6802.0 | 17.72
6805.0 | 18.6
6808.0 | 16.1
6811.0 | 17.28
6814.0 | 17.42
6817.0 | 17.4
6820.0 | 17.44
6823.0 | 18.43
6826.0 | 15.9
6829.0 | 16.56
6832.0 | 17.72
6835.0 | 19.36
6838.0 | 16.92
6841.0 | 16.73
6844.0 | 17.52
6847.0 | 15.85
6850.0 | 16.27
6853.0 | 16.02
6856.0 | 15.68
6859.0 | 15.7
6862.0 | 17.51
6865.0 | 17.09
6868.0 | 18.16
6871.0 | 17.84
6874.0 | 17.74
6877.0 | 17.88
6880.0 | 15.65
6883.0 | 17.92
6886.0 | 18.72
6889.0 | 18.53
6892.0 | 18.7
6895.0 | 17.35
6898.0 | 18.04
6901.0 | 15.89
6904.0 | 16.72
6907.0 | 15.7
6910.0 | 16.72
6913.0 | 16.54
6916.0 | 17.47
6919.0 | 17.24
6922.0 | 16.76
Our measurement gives 6898.0 angstrom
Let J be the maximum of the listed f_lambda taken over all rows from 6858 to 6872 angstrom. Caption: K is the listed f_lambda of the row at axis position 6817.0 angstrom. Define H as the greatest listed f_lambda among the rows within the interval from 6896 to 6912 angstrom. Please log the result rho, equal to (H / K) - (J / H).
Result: 0.03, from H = 18.04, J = 18.16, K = 17.4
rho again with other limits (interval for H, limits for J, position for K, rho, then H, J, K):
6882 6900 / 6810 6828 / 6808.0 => 0.18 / 18.72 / 18.43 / 16.1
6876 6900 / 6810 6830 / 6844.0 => 0.08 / 18.72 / 18.43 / 17.52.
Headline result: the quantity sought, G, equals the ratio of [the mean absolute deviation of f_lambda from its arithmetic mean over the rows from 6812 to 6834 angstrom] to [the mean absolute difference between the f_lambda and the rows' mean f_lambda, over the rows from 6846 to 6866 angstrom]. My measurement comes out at 1.0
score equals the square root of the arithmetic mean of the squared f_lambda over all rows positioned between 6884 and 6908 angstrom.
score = 17.5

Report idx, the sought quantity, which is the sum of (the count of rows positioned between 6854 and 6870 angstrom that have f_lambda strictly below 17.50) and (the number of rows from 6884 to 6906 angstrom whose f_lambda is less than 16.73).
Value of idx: 5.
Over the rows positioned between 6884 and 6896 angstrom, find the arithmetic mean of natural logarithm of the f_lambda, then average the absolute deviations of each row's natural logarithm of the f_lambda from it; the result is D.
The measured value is 0.027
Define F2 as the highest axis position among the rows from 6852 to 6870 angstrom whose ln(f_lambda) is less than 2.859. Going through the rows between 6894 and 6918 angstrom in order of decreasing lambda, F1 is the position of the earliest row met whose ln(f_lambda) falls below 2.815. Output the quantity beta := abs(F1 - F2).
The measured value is 48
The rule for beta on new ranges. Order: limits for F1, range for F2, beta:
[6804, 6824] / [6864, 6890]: 72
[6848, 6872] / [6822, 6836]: 30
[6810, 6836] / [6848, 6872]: 36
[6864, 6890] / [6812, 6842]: 39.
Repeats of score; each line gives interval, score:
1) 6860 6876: 17.7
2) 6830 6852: 17.2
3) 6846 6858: 16.0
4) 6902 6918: 16.6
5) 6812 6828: 17.3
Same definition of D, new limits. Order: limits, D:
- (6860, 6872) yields 0.020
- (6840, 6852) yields 0.032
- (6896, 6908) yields 0.047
